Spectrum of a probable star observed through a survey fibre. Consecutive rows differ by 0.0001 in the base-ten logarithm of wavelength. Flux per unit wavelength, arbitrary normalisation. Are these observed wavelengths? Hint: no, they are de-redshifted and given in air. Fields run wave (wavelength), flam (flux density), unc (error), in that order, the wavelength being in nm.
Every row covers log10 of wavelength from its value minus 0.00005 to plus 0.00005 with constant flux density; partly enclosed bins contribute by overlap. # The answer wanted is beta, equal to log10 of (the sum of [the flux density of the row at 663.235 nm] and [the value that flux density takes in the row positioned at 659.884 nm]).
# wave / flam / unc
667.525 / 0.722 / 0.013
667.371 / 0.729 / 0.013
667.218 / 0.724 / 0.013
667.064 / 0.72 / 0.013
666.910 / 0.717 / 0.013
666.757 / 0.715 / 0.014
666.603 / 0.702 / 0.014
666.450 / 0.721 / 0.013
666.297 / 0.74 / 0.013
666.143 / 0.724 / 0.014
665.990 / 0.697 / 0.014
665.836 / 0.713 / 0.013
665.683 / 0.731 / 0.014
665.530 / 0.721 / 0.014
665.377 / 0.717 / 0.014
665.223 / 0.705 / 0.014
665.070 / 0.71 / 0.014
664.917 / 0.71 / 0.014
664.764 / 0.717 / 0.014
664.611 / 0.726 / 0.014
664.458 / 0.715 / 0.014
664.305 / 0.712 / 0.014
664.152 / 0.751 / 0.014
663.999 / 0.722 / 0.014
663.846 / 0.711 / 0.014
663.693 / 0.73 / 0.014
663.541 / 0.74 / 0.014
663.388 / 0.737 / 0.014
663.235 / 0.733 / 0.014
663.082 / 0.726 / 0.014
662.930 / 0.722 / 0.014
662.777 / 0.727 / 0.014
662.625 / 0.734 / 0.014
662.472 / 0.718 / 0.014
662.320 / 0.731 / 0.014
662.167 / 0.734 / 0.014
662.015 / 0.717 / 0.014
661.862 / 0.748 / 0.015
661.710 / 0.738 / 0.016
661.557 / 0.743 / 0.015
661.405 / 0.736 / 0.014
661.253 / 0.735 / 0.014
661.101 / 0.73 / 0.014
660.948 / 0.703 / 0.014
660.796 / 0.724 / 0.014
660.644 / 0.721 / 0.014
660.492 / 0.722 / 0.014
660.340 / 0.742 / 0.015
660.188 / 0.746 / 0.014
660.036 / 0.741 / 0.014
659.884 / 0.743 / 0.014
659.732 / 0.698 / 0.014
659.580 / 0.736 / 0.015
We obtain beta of 0.169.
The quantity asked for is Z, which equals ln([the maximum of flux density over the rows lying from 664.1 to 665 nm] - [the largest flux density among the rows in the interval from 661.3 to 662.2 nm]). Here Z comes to -5.8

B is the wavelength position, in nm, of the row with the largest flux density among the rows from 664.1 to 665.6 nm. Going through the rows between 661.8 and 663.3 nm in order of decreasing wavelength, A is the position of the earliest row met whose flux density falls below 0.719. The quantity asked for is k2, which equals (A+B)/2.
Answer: 663.31 nm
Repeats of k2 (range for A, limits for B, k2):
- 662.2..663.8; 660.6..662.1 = 662.17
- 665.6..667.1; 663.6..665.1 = 665.53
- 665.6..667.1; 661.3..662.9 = 664.39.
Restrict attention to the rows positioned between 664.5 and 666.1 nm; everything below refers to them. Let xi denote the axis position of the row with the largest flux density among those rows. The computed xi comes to 665.683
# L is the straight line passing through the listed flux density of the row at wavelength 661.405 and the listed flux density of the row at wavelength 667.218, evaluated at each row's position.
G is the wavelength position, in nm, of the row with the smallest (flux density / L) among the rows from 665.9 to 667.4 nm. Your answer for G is 665.990 nm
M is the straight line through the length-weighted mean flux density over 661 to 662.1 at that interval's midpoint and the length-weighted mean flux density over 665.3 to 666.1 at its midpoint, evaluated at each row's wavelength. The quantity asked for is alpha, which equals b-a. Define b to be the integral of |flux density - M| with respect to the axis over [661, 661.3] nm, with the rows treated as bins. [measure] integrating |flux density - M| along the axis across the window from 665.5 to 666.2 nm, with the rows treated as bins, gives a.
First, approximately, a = 0.0071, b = 0.002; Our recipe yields -0.005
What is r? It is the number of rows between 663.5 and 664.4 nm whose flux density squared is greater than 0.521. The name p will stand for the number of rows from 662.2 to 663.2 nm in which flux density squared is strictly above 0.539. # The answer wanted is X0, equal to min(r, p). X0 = 0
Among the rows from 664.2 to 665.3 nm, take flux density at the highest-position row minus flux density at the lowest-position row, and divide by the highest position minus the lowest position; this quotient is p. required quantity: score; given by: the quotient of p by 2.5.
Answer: -0.0031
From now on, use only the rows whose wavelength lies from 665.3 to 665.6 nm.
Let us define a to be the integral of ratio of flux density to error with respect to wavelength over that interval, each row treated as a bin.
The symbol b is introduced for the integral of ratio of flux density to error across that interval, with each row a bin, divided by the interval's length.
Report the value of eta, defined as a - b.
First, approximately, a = 15.4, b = 51.3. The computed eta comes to -35.9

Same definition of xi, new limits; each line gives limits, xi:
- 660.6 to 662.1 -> 661.862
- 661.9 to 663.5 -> 663.388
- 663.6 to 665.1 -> 664.152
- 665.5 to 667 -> 666.297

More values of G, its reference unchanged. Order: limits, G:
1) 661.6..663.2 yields 662.015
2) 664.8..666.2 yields 665.990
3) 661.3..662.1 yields 662.015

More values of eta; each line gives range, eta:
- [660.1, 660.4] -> -36.1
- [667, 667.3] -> -38.9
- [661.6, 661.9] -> -33.5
